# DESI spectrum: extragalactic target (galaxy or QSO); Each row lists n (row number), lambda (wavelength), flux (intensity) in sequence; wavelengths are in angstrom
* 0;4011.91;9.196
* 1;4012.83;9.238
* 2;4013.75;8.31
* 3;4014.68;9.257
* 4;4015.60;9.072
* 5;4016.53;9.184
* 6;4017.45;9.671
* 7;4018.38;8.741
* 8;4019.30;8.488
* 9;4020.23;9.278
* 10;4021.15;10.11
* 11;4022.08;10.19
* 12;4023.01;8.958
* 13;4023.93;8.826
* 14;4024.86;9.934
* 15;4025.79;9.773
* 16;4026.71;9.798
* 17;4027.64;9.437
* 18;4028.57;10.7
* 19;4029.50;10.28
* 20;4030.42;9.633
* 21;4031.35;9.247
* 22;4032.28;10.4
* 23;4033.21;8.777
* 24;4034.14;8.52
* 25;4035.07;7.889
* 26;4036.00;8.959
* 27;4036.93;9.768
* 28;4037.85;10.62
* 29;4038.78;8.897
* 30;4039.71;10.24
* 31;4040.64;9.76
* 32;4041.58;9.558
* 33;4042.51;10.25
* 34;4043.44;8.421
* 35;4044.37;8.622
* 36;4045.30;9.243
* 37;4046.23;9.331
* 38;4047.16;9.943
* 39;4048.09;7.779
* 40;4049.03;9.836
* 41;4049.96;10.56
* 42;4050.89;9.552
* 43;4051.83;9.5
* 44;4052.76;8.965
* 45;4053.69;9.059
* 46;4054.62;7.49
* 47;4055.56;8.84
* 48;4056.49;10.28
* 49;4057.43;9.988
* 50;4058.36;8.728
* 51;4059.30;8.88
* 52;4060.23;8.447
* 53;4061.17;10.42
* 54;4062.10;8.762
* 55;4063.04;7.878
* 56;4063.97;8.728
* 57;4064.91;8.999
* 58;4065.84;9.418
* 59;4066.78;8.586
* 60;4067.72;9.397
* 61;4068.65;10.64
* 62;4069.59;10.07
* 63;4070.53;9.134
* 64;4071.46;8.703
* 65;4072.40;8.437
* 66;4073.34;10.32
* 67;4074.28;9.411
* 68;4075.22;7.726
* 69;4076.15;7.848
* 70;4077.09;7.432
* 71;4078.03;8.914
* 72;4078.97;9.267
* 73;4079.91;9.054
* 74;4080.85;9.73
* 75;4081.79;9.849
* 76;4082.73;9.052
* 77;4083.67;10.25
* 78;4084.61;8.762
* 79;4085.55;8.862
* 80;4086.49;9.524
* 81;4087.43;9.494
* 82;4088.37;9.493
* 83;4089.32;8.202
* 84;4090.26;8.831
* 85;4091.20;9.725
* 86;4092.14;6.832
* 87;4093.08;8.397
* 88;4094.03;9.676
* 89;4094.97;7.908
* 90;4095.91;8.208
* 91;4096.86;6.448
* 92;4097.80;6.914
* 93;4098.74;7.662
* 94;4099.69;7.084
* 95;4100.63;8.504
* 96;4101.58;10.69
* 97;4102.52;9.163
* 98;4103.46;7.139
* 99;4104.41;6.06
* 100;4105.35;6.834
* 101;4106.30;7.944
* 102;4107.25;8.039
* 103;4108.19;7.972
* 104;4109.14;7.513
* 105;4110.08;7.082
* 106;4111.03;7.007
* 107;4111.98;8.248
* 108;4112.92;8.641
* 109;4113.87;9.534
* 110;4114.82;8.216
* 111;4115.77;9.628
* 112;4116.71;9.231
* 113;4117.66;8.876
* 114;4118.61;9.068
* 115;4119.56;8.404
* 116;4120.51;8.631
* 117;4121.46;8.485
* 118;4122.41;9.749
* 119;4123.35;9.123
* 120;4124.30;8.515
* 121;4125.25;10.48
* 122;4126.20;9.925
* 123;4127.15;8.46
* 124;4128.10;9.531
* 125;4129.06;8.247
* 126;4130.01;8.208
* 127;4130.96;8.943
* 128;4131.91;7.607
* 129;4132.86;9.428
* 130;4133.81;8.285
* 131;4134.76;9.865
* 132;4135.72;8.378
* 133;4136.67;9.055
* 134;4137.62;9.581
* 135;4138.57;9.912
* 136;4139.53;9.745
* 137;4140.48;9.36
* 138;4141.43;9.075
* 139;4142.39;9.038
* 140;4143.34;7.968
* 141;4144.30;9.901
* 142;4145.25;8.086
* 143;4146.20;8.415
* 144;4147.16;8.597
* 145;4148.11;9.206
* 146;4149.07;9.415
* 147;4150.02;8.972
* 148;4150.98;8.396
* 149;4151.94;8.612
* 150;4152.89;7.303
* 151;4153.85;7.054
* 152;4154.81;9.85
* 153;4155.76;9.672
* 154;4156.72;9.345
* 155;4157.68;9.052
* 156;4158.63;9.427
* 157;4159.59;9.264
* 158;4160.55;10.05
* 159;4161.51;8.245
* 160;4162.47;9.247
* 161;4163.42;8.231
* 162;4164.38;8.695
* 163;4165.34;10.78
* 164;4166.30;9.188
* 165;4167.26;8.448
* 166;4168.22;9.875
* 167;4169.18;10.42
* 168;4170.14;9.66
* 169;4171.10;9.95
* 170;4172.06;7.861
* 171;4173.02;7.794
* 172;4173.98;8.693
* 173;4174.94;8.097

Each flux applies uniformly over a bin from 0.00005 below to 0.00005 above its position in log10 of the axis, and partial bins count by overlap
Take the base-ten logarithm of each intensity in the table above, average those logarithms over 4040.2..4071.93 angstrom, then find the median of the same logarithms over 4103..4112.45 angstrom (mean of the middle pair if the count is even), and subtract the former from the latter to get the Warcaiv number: -0.099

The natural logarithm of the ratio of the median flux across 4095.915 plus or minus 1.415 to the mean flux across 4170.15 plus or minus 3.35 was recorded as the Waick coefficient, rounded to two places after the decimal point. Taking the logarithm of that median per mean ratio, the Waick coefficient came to -0.15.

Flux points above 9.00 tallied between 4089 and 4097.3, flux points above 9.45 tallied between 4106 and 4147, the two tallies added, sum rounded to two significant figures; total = 13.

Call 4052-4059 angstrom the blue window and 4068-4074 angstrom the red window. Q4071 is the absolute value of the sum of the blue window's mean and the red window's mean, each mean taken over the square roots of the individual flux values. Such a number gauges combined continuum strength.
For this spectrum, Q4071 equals 6.09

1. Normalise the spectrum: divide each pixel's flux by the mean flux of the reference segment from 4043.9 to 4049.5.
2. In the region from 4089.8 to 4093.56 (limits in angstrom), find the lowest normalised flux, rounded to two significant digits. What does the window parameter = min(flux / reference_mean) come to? 0.75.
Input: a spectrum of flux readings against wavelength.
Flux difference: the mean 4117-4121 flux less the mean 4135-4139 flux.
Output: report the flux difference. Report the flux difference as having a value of -0.5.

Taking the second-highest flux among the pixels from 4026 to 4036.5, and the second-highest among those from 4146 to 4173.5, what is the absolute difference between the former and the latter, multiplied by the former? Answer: 0.2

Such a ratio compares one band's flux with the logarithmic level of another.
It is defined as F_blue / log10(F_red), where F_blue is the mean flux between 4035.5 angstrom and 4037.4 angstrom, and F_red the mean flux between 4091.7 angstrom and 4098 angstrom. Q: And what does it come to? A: 10.5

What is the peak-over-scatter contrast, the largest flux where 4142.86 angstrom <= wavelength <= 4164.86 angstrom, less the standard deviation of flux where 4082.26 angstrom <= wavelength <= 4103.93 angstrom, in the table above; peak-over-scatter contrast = 8.9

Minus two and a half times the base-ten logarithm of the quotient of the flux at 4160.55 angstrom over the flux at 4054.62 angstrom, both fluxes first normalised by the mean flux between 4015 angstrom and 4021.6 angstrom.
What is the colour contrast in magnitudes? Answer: -0.32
